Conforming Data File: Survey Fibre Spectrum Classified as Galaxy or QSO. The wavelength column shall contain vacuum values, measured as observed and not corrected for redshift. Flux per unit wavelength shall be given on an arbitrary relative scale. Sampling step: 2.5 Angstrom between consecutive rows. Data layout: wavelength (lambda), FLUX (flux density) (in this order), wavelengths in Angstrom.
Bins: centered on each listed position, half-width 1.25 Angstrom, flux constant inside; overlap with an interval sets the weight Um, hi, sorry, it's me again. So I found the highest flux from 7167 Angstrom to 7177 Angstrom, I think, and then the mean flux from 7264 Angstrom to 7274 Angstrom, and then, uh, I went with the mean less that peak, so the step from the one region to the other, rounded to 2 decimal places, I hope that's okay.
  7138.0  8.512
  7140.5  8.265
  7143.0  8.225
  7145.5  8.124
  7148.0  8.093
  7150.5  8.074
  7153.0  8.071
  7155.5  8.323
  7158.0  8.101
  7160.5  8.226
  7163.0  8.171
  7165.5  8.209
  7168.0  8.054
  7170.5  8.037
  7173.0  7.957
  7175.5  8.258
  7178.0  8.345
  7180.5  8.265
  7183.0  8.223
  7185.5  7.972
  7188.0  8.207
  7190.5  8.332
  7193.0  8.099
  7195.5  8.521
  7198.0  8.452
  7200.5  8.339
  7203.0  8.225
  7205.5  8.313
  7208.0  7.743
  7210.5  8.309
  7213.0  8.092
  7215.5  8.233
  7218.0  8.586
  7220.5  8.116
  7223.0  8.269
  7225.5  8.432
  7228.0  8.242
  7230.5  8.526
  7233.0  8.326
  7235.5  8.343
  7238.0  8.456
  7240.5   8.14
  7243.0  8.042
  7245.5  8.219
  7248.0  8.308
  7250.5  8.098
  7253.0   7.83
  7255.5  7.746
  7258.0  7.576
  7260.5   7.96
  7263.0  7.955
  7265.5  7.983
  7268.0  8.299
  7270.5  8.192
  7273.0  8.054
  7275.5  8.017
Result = -0.13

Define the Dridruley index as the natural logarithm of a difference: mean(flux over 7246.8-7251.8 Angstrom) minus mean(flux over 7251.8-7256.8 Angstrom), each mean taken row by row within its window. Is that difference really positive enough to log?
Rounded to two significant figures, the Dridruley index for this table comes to -0.88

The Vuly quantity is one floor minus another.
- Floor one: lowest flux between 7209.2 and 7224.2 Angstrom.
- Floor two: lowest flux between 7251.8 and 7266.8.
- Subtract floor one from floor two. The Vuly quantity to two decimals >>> -0.52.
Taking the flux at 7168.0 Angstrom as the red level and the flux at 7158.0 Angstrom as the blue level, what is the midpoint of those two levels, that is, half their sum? 8.08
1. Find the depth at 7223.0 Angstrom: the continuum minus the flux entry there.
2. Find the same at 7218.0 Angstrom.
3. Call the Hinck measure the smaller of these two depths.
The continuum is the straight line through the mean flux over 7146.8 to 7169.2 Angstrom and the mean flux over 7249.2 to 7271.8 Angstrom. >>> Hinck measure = -0.55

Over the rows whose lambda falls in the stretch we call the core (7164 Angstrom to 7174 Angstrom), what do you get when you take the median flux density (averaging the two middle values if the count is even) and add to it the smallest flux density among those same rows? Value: 16.0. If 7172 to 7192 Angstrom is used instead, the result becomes 16.2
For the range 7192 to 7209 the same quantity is 16.1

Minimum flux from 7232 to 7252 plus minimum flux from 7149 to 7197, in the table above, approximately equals 16.0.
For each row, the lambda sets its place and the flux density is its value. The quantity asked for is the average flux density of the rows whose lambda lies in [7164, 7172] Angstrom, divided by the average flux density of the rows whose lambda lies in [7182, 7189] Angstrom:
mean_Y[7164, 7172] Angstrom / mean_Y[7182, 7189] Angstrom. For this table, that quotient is 0.996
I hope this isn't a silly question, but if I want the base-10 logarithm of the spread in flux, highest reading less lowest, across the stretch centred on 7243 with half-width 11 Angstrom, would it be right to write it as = -0.20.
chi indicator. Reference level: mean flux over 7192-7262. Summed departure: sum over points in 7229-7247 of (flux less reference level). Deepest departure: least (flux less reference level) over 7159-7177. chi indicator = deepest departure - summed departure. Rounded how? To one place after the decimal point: -0.9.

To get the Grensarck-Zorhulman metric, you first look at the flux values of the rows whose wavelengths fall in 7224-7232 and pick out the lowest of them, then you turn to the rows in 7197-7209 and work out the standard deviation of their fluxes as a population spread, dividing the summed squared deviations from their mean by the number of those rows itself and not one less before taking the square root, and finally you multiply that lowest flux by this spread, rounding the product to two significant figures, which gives 2.0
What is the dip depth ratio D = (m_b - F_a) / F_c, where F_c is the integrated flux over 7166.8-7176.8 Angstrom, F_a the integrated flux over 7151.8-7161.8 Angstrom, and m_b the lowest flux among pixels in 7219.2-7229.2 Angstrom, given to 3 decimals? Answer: -0.912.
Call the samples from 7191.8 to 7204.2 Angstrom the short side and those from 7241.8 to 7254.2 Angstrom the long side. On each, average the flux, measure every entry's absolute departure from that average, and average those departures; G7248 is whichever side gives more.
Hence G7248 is 0.13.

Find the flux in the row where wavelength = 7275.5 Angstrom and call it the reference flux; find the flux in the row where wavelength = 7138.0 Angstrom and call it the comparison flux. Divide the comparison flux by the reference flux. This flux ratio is 1.06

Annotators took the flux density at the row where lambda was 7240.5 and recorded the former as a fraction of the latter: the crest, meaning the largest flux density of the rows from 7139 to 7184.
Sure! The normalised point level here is 0.975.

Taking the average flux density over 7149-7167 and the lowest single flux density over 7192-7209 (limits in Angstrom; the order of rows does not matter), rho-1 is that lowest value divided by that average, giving 0.948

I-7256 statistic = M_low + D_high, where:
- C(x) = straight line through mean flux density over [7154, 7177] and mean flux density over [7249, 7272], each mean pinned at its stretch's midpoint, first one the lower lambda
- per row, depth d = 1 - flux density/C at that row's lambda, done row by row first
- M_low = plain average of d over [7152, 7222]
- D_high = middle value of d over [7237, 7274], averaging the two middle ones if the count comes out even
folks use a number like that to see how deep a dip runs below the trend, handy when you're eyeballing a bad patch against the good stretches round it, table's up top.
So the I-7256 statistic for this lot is -0.027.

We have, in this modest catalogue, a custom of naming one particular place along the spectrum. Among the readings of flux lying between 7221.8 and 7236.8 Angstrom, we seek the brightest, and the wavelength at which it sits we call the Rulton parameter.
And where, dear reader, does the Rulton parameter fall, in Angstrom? 7230.5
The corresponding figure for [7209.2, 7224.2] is 7218.0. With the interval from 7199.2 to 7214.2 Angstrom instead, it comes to 7200.5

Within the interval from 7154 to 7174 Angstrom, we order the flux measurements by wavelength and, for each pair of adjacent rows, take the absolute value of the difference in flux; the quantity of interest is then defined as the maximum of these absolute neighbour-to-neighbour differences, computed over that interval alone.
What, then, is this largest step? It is 0.22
